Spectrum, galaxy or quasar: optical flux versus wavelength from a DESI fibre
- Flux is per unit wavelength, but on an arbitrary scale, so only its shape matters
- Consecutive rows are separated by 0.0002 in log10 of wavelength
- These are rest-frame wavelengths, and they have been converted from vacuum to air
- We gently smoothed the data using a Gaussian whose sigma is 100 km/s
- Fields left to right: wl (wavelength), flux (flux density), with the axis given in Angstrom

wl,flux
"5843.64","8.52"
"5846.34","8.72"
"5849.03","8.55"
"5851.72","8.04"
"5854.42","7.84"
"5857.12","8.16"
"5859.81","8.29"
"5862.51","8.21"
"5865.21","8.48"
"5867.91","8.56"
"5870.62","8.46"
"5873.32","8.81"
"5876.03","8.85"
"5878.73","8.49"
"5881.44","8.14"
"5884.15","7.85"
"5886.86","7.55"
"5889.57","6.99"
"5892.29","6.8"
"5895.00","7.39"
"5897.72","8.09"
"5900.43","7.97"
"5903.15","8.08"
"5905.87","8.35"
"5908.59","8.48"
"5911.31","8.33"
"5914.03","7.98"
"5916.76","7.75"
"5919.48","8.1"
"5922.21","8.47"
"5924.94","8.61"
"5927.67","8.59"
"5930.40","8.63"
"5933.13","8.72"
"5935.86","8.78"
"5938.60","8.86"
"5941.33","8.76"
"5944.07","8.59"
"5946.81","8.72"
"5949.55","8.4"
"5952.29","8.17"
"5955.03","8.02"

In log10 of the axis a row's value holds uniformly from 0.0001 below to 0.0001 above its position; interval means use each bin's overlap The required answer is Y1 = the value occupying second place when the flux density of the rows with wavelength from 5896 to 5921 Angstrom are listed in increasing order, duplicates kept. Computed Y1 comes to 7.97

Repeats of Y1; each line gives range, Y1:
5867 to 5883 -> 8.46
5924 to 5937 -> 8.61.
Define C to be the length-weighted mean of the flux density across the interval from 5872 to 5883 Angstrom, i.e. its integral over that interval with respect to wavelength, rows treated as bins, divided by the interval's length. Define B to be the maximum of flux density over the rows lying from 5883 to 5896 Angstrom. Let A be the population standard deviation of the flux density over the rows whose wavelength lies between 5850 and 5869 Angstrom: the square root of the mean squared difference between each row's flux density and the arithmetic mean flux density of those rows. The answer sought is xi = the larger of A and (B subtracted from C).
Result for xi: 0.71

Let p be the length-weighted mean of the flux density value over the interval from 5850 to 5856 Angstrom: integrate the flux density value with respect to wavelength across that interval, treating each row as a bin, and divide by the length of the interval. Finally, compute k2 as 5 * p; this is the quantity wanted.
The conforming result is 39.9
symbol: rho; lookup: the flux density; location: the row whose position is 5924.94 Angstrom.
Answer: 8.61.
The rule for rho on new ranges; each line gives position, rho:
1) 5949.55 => 8.4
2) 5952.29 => 8.17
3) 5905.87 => 8.35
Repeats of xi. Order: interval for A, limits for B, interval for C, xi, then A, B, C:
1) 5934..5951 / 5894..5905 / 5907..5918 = 0.15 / 0.151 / 8.09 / 8.1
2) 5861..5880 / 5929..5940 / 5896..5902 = 0.20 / 0.203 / 8.86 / 8.0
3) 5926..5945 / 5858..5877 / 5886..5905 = 0.10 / 0.096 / 8.85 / 7.6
